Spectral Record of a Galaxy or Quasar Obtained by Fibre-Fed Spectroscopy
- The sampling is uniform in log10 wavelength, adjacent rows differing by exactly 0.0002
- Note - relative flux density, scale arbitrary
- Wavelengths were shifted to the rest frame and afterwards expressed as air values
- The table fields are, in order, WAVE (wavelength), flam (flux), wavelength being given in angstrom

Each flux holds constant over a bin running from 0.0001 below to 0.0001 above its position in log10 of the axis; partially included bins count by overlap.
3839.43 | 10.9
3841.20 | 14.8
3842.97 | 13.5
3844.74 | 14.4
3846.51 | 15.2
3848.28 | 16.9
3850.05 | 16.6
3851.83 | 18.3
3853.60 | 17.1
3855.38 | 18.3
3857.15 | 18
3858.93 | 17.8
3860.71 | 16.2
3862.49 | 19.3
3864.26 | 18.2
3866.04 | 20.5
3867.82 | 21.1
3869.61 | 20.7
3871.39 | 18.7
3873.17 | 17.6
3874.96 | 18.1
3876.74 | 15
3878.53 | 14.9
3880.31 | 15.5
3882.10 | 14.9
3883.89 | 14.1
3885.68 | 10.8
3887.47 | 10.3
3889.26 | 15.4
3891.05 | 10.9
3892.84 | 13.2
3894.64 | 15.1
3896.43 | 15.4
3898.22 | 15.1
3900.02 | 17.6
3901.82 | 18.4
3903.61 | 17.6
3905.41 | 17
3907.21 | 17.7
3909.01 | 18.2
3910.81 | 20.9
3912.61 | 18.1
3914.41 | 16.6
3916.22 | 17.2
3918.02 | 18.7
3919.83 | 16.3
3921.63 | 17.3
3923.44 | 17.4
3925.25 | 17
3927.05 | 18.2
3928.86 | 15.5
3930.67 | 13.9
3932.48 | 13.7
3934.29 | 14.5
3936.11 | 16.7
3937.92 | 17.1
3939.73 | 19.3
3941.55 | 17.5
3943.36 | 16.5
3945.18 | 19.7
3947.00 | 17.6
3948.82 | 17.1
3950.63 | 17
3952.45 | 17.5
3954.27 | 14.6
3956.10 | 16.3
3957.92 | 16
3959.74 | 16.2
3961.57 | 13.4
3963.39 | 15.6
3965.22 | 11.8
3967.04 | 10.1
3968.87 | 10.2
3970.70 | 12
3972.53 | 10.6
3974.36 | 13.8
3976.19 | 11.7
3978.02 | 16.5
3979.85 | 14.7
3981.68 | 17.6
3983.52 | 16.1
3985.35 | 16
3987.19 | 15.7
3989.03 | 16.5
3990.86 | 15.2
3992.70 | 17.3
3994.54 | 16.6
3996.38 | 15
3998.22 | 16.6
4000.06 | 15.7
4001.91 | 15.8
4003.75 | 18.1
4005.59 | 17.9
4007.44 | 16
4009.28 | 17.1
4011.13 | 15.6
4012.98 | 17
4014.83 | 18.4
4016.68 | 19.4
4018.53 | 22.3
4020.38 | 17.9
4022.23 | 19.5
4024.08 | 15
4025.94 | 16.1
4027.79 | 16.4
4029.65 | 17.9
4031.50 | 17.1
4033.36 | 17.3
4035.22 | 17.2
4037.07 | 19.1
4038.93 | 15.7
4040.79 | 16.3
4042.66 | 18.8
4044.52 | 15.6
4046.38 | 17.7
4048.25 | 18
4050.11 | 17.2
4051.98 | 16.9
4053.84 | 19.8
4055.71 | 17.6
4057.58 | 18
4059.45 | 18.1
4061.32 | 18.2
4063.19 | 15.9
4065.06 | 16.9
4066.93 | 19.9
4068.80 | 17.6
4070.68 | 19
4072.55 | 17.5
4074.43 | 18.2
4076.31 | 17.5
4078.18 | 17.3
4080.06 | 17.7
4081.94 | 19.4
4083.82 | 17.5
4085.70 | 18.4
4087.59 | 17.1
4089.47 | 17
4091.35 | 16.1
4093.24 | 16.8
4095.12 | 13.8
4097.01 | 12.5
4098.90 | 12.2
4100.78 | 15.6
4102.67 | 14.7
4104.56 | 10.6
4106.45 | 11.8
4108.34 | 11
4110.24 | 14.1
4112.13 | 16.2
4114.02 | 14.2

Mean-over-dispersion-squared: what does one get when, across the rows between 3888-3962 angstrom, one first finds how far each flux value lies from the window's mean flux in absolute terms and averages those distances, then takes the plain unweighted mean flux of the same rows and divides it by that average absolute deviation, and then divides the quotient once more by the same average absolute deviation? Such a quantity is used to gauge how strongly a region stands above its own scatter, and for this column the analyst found 7.9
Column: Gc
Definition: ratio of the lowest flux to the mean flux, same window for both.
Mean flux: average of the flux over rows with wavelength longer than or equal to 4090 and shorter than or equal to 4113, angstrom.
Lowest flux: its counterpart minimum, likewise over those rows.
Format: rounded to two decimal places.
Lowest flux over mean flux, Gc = 0.77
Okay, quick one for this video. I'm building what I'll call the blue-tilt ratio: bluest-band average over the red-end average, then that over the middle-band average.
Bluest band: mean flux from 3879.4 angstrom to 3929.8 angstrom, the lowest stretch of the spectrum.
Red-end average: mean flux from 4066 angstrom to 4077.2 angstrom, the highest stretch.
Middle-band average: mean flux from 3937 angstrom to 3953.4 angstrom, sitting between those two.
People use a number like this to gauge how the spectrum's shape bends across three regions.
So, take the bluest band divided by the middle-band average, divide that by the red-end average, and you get 0.050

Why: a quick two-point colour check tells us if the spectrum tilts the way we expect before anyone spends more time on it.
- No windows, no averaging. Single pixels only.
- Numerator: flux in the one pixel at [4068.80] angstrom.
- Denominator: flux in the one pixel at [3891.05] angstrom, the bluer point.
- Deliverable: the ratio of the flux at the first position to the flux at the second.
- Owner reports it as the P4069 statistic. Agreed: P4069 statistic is 1.61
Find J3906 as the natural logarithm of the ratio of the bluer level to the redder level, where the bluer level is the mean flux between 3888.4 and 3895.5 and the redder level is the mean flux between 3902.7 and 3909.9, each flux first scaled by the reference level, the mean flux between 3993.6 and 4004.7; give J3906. -0.26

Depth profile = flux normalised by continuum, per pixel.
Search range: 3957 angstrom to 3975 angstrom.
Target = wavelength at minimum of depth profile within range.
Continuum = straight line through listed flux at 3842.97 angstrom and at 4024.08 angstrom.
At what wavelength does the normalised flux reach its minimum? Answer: 3967.04 angstrom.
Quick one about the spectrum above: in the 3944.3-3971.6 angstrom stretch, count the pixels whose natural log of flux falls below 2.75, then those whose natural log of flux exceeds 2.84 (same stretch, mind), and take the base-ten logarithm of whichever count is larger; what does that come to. 0.85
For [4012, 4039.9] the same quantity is 0.95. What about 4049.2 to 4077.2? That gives 1.08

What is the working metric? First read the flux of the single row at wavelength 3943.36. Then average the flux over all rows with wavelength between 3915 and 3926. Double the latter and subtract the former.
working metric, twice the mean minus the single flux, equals 18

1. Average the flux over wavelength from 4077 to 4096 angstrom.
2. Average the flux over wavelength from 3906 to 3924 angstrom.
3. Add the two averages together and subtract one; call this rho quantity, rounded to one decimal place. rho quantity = 34.0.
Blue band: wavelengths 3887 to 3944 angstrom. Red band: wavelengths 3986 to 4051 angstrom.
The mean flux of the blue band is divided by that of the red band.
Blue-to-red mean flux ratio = 0.96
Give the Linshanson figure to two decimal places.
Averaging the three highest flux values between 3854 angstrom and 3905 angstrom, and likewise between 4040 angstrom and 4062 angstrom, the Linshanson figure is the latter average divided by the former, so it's 0.91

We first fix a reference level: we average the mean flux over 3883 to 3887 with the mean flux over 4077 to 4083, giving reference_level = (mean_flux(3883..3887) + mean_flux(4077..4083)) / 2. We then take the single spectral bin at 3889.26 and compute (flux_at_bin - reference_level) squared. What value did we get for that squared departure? 0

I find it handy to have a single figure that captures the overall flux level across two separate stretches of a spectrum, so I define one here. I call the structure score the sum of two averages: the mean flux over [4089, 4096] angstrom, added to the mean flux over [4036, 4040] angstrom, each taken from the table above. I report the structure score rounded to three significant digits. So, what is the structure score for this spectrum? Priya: 33.3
